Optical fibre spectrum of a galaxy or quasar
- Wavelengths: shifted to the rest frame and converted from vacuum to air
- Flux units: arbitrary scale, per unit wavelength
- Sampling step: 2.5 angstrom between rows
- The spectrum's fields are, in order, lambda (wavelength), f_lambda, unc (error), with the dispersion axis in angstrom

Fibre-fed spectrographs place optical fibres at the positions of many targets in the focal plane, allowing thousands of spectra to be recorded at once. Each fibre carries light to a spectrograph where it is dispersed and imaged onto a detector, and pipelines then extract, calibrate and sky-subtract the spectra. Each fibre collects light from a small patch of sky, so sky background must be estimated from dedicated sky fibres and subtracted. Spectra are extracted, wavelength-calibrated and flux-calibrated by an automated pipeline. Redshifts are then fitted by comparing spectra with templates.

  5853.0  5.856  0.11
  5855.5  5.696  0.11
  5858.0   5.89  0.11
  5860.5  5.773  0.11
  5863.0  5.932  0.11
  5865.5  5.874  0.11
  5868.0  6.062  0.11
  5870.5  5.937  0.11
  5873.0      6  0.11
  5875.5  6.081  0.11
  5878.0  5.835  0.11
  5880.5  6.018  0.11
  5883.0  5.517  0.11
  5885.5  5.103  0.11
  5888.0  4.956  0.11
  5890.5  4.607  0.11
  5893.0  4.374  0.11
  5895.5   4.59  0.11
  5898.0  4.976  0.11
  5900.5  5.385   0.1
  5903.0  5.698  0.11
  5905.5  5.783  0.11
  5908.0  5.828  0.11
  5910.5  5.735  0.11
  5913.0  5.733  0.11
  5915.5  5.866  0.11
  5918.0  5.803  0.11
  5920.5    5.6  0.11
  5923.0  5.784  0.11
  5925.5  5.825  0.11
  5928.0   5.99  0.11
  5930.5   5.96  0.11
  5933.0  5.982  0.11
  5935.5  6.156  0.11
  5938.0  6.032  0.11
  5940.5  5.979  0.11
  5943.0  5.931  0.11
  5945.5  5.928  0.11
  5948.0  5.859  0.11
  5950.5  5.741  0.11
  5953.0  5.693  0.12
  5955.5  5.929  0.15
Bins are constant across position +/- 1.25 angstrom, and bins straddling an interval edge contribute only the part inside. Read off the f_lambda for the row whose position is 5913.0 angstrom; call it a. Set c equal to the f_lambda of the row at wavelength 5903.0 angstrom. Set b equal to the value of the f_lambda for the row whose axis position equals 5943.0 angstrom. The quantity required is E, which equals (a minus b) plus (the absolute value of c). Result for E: 5.50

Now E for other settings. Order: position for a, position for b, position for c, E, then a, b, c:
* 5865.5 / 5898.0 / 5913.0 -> 6.63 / 5.874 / 4.976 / 5.733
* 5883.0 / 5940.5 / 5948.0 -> 5.40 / 5.517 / 5.979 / 5.859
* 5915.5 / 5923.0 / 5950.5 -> 5.82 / 5.866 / 5.784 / 5.741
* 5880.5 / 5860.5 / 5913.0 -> 5.98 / 6.018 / 5.773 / 5.733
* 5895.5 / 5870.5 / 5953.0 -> 4.35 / 4.59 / 5.937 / 5.693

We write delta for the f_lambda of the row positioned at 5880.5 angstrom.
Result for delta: 6.018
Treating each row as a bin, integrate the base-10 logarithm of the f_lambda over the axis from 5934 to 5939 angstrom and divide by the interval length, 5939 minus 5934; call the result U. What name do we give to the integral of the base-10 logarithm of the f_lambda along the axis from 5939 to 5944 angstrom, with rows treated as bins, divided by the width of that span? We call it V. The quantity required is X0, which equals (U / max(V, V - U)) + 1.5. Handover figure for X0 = 2.51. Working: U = 0.785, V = 0.775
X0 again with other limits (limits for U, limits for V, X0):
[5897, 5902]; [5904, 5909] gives 2.44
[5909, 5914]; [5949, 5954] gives 2.50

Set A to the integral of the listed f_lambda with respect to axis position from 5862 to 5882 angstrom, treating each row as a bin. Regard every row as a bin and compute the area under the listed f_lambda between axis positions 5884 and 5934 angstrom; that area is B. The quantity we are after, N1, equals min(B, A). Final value 119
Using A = 119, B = 274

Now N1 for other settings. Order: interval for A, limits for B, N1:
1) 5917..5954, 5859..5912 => 218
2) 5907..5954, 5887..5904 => 84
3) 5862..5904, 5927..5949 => 132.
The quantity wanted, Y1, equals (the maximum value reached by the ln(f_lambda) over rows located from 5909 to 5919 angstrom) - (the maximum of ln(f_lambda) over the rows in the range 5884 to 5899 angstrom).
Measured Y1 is 0.139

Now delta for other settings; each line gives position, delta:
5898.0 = 4.976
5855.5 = 5.696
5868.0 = 6.062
